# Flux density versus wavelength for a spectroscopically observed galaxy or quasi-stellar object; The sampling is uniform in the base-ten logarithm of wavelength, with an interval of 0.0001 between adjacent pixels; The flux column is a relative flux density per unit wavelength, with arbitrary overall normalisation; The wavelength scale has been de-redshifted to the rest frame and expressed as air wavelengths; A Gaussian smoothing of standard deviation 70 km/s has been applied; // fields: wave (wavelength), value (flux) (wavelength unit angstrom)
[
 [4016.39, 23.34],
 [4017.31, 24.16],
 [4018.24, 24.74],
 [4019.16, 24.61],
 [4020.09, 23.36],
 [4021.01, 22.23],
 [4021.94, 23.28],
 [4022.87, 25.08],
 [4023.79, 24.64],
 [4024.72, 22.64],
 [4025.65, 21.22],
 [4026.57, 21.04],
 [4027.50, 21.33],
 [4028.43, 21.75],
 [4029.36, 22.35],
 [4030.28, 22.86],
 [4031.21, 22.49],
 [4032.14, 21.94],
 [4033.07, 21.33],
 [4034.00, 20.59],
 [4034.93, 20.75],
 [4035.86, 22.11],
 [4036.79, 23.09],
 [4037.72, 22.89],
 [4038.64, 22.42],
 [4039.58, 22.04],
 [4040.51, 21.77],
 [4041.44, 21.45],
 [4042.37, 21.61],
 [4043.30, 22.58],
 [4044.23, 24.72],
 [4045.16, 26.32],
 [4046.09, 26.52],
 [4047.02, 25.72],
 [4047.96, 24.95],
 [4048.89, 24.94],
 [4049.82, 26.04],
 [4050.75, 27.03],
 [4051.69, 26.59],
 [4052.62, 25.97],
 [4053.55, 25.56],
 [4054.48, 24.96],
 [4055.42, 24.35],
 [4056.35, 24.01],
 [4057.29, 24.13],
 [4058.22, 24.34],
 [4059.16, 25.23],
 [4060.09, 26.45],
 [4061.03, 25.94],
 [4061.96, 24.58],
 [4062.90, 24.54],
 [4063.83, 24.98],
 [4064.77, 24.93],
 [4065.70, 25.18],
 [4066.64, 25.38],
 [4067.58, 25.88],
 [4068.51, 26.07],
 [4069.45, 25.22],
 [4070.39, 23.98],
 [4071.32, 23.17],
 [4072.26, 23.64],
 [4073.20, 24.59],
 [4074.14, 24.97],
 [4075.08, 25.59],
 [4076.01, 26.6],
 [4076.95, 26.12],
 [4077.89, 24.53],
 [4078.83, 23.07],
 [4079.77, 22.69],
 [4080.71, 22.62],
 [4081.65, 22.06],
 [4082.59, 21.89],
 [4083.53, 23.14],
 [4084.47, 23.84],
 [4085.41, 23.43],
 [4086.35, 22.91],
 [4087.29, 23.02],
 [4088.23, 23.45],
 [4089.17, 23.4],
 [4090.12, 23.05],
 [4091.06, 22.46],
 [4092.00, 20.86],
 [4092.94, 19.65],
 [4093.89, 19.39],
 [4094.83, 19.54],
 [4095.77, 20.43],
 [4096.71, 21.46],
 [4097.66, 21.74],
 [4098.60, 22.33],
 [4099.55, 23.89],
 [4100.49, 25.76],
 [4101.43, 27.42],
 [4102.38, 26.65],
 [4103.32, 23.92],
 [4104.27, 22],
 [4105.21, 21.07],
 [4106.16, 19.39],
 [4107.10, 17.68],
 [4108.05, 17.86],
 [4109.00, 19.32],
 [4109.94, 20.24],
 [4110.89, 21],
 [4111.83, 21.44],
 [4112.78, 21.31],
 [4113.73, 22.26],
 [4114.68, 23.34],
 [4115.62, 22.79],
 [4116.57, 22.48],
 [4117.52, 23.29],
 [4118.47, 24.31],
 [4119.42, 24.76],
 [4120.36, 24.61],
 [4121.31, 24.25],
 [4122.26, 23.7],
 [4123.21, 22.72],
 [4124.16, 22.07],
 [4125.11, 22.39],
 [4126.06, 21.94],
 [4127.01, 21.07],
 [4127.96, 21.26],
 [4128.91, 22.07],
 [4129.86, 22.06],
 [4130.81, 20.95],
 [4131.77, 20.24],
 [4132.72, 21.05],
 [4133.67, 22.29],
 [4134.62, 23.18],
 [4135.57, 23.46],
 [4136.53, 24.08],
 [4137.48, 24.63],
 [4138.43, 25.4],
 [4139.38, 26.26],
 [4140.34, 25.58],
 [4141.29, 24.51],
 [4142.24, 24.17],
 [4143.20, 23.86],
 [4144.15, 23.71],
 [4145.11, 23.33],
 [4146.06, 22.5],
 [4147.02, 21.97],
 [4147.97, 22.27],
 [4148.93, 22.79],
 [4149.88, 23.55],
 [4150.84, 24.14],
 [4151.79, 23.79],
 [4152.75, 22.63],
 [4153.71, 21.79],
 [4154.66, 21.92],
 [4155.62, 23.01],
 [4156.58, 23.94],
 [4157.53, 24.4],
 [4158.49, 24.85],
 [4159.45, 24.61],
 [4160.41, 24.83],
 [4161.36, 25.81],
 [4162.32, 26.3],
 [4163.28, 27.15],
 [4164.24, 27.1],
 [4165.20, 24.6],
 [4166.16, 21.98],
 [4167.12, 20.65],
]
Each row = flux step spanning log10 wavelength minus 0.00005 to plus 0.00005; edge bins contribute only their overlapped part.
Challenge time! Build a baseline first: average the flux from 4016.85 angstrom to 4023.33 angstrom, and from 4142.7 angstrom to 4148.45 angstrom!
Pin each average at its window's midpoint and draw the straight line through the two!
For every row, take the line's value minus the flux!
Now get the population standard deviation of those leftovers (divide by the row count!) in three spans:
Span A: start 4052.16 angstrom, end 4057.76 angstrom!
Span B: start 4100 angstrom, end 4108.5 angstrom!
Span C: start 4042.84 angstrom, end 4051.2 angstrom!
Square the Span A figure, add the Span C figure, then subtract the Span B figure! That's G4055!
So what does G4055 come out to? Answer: -1.7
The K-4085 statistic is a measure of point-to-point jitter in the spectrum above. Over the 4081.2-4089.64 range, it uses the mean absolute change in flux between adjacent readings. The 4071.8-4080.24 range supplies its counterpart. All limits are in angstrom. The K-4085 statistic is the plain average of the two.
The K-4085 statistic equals 0.66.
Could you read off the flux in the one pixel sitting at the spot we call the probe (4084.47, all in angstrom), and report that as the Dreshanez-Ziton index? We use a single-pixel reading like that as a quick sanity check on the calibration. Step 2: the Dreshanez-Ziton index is 23.84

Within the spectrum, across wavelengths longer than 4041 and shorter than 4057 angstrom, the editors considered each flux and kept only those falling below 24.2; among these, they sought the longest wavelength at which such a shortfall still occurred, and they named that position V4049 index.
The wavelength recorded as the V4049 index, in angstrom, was 4056.35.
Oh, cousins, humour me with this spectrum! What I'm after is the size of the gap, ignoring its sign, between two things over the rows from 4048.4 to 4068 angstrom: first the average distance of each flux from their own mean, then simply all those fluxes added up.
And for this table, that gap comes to 530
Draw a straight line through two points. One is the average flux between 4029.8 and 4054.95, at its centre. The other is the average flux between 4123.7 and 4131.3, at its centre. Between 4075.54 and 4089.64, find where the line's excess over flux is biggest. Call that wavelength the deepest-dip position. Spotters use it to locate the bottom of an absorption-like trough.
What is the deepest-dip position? 4082.59 angstrom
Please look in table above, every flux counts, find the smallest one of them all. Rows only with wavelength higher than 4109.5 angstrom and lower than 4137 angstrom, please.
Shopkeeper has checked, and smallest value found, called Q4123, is 20.24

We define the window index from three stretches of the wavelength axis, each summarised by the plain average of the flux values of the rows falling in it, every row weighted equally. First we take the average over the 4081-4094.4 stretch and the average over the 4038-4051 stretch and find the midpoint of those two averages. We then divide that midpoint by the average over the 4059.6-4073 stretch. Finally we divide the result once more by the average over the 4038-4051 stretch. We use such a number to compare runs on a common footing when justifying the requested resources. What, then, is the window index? 0.0385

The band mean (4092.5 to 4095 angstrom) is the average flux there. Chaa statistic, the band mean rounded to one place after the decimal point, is 19.5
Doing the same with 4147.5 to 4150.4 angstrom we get 22.9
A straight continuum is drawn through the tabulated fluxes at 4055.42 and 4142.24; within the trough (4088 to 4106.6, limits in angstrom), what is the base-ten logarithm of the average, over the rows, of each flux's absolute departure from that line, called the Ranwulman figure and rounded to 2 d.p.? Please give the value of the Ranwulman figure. 0.41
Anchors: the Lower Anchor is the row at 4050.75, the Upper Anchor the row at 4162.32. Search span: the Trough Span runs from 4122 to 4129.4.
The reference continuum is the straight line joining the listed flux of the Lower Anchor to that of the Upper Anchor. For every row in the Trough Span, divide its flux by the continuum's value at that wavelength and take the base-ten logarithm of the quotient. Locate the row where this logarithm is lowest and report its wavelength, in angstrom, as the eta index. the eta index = 4127.01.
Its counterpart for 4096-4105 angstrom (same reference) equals 4096.71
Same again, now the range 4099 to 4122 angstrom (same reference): 4107.10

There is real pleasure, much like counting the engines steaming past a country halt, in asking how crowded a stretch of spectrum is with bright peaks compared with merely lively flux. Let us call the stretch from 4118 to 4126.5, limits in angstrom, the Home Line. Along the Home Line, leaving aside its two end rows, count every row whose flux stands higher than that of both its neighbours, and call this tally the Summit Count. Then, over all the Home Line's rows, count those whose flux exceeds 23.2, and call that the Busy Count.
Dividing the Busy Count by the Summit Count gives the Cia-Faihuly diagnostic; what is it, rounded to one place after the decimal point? 2.5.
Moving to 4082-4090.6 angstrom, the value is 2.0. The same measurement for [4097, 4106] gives 5.0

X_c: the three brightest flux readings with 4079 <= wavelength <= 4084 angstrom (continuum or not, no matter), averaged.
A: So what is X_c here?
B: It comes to 22.8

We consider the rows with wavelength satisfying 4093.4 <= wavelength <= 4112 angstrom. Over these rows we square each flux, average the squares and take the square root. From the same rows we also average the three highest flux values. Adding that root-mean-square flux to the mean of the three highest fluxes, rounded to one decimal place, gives 48.4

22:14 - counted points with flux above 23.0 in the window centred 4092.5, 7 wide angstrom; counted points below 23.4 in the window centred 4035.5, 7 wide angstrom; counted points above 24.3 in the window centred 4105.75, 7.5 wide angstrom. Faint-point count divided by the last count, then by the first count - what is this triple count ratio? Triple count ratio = 4.0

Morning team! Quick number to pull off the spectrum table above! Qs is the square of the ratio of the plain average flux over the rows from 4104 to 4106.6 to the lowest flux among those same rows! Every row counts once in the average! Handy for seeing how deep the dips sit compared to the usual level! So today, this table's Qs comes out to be 1.15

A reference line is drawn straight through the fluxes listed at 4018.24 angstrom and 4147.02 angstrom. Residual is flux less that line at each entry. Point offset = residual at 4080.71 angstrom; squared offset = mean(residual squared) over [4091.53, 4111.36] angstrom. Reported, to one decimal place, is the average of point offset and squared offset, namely 4.1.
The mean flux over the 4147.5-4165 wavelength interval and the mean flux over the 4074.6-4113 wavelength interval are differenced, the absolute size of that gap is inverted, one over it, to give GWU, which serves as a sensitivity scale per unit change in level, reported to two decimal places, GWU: 0.57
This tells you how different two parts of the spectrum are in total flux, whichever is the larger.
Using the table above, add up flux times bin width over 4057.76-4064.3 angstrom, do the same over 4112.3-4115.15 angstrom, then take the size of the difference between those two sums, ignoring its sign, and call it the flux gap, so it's 101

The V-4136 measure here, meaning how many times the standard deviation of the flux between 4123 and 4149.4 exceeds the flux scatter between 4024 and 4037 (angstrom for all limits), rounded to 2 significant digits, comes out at 1.9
